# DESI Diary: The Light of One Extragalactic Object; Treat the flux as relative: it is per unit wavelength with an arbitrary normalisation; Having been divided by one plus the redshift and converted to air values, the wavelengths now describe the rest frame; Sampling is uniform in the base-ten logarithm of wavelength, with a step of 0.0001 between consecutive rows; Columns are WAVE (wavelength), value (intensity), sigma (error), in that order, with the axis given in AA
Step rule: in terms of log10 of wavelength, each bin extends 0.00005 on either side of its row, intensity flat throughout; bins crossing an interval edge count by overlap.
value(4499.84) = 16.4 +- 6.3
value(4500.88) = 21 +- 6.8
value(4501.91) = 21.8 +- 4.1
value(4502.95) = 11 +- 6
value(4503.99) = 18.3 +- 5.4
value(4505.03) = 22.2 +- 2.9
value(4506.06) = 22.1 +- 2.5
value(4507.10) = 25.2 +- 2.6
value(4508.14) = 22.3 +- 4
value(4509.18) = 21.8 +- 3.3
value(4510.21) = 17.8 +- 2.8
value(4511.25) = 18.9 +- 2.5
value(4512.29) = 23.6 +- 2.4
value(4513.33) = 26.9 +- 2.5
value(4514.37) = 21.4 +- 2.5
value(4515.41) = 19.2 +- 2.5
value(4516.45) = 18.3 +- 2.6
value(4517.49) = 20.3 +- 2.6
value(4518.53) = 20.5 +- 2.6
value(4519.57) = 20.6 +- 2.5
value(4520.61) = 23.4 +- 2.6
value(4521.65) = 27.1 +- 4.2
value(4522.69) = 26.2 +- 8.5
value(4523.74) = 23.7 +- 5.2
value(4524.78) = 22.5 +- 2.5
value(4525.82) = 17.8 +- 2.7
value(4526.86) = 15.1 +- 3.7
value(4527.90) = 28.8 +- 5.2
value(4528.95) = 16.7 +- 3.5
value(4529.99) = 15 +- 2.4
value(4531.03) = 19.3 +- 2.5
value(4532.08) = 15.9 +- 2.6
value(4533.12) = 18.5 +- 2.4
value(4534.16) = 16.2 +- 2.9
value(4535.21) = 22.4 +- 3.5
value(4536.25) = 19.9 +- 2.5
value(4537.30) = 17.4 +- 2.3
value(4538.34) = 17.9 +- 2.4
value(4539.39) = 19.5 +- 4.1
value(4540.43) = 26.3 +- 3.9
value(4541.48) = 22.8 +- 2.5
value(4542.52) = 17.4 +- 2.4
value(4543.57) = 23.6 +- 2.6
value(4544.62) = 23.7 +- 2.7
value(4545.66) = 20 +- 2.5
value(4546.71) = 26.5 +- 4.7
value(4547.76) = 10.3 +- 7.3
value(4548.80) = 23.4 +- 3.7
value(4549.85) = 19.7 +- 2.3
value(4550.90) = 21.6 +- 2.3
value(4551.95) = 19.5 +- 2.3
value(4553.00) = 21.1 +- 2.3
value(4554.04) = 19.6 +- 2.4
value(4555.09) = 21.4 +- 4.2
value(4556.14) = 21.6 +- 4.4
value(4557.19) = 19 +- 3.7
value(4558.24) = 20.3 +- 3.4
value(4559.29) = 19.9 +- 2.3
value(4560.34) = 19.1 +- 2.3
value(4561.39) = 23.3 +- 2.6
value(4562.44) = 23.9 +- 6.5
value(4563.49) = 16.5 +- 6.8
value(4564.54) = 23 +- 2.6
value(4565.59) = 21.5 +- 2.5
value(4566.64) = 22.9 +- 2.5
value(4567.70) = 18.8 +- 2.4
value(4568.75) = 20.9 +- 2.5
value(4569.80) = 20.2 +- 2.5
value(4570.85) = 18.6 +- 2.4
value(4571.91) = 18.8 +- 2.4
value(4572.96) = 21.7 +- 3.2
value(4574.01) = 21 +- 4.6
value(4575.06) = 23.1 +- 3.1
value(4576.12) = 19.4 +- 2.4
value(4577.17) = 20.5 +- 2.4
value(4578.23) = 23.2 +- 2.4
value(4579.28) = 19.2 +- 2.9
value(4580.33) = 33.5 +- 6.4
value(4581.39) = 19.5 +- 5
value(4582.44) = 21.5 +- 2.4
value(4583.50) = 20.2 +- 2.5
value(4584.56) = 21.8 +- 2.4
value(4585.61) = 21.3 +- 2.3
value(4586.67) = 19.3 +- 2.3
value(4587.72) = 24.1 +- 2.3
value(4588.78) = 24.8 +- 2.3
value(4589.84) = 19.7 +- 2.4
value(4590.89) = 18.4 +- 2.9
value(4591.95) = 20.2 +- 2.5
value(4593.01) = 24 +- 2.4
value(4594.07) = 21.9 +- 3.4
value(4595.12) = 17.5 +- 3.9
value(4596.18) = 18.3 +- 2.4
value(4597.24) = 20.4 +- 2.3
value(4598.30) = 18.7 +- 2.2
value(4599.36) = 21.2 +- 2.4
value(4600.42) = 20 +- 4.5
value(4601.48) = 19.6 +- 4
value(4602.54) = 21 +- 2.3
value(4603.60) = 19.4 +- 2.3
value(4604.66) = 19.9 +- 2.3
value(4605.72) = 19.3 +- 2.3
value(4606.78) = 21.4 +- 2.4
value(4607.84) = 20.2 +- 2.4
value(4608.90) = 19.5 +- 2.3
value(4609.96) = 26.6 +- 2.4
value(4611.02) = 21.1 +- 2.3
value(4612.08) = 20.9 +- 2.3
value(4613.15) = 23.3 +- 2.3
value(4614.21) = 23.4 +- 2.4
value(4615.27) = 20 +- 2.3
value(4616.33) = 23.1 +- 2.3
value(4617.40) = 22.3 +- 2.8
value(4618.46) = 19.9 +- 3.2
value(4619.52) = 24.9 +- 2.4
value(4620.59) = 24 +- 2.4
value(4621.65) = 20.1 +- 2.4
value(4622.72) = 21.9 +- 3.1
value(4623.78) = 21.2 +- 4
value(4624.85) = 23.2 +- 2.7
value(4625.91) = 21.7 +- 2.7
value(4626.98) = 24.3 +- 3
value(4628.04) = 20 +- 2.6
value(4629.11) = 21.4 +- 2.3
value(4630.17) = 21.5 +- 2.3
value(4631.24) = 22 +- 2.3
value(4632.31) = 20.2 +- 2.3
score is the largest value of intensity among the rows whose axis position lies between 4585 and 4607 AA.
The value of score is 24.8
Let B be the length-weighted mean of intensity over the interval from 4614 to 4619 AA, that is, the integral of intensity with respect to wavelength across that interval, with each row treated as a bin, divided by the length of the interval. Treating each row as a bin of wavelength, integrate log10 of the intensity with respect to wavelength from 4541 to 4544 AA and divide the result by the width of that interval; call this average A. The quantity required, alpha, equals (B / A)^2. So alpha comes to 268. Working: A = 1.32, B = 21.7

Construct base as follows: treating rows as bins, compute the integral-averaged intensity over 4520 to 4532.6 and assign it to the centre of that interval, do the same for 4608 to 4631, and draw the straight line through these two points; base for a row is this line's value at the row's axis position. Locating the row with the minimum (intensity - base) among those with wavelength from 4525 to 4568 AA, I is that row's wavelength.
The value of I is 4547.76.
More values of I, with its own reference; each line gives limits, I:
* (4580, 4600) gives 4595.12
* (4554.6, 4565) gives 4563.49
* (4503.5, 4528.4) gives 4526.86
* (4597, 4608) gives 4598.30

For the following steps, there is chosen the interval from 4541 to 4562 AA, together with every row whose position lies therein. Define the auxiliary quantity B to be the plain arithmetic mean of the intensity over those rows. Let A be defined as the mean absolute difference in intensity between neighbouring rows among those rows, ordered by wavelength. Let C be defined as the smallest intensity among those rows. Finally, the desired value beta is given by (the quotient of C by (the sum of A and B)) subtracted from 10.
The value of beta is 9.58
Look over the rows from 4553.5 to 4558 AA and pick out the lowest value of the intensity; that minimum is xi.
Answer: 19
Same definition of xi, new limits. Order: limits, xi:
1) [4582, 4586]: 20.2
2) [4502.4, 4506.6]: 11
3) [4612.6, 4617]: 20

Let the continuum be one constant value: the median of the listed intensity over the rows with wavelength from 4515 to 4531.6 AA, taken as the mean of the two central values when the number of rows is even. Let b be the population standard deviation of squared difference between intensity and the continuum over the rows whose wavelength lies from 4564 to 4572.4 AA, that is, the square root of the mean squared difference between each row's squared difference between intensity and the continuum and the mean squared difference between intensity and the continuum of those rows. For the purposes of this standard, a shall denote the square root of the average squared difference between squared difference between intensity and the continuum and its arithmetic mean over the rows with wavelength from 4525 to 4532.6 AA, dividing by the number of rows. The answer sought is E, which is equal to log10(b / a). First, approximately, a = 21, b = 2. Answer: -0.95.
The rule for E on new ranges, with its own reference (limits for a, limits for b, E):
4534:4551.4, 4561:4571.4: -0.69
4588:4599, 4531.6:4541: 0.25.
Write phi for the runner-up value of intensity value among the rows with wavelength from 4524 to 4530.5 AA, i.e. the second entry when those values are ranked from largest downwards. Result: 22.5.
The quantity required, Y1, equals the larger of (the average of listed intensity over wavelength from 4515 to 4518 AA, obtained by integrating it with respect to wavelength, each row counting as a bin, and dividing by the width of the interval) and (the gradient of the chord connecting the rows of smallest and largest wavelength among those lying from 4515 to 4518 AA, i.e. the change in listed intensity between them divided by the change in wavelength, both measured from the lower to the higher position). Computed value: 19.3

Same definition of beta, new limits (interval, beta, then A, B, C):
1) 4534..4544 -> 9.33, 3.9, 20.3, 16.2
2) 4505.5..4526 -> 9.27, 2.4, 22.0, 17.8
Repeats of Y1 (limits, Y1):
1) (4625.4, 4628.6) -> 22.0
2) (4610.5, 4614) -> 21.9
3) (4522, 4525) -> 24.4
